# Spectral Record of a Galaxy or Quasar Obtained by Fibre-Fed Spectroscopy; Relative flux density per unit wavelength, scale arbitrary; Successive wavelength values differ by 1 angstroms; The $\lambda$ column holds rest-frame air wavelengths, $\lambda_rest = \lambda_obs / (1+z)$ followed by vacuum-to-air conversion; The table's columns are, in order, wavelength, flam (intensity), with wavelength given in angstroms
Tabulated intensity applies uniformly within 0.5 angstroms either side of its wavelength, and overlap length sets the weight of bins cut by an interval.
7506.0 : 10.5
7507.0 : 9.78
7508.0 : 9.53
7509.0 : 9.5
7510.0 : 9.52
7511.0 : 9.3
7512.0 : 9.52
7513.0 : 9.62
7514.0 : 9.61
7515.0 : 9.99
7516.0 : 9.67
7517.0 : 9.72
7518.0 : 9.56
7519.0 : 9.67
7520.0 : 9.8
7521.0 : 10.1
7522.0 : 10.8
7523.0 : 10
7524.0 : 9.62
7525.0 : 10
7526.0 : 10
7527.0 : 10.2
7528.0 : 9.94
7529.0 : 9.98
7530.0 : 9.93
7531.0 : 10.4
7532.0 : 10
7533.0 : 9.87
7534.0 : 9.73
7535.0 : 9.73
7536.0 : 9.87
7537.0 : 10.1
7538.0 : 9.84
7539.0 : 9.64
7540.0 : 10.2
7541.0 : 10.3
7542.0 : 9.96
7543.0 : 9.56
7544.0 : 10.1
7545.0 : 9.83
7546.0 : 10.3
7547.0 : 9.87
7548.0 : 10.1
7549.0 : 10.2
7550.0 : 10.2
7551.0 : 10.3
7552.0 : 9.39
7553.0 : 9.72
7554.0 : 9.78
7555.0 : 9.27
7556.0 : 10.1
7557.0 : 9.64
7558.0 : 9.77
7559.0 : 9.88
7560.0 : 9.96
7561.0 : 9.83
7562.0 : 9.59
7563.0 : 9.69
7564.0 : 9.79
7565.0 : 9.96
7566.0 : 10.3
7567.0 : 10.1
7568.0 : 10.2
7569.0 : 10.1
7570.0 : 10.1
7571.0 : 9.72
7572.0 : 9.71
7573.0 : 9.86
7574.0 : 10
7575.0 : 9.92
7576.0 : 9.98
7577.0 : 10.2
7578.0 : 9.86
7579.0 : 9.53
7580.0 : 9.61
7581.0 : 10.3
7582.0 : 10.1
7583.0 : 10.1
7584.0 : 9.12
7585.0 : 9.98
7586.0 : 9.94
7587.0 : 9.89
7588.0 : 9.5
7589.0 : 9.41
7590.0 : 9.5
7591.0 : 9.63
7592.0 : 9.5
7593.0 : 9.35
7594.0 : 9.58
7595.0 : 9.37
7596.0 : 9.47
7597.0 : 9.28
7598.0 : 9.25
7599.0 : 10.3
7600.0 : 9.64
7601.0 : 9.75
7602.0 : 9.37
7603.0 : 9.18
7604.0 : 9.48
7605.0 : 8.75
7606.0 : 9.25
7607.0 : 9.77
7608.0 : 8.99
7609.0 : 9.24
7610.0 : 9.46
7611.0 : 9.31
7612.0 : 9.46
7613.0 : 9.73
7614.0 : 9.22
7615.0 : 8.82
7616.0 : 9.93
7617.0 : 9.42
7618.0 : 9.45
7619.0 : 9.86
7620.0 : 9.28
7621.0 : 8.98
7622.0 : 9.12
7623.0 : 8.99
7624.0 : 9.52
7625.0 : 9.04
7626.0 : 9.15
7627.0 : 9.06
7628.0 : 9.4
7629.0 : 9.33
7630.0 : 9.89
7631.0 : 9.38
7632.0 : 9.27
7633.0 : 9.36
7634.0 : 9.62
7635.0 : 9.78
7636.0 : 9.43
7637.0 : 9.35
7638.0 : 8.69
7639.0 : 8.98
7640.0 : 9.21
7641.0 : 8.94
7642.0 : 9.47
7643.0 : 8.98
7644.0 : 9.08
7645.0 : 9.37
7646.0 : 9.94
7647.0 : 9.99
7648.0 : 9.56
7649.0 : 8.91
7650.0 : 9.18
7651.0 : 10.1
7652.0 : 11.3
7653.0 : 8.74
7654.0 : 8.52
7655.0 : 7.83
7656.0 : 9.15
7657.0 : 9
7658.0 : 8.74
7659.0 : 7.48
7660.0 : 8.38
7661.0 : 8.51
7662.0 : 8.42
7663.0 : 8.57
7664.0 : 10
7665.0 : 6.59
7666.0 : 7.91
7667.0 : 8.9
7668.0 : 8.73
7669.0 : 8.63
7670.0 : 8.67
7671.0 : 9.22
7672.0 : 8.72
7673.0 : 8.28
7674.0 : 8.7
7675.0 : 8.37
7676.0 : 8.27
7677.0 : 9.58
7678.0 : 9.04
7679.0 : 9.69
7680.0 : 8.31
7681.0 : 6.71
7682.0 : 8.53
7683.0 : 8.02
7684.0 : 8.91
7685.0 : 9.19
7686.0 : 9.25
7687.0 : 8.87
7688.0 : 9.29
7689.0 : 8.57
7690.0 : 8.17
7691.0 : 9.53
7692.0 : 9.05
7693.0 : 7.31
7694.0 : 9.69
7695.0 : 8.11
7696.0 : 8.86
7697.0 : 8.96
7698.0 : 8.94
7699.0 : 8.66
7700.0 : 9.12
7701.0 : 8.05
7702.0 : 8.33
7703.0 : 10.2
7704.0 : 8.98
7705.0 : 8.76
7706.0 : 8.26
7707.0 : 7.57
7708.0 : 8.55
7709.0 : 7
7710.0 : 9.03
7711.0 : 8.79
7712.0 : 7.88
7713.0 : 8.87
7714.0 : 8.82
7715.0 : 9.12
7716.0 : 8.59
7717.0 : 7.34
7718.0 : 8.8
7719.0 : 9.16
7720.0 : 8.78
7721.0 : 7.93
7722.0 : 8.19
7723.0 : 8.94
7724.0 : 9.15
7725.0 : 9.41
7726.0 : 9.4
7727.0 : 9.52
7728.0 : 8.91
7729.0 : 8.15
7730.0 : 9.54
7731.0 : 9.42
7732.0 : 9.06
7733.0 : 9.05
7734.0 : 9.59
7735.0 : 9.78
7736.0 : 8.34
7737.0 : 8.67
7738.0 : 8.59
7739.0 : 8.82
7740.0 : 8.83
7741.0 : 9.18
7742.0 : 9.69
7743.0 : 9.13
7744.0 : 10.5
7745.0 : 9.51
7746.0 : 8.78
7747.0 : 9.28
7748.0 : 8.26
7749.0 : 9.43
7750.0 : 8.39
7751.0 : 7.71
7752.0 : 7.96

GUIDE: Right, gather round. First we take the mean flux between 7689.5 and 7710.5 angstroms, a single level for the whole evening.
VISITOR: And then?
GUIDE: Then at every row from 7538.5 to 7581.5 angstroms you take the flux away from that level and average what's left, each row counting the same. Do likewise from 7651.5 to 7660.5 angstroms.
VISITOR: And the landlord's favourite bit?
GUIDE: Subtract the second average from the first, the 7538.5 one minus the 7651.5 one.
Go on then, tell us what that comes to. -1.12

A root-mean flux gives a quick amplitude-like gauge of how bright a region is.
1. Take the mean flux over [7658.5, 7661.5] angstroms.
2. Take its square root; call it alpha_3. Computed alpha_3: 2.85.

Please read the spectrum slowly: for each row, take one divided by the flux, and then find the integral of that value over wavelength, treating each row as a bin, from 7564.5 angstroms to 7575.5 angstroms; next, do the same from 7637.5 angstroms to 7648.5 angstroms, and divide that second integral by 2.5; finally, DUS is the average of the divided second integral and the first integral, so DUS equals 0.788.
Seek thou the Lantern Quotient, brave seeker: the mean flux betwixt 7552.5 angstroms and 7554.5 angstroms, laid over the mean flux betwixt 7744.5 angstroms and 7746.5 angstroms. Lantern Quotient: 1.066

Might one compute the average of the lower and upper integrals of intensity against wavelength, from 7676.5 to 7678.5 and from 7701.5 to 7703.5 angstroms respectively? 18.6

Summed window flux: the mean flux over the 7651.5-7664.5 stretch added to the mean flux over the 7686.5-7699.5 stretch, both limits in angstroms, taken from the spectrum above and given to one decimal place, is 17.6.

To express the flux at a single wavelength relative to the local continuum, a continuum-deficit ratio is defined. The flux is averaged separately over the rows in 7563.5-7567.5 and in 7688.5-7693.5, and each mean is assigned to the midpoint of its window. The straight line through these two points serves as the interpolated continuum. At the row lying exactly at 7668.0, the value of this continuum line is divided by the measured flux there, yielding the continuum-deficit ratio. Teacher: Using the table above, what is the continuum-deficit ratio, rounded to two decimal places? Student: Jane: 1.01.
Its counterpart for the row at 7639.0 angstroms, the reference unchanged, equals 1.02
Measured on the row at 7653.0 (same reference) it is 1.03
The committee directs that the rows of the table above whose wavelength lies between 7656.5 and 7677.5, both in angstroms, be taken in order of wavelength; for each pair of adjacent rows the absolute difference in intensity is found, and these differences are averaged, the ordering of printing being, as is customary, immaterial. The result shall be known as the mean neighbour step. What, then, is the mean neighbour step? 0.7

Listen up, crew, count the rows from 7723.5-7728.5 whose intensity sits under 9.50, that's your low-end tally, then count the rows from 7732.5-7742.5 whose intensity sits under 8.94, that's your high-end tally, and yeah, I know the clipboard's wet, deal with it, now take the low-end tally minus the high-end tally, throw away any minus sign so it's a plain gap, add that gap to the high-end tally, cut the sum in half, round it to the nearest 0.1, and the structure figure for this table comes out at 3.0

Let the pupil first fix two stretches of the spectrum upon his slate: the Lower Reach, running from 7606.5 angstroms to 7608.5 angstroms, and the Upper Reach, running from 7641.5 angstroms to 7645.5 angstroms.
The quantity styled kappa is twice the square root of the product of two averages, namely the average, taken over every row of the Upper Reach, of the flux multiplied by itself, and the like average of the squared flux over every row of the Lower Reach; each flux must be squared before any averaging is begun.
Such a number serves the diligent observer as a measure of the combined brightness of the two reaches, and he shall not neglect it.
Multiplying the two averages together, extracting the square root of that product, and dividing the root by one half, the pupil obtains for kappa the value 173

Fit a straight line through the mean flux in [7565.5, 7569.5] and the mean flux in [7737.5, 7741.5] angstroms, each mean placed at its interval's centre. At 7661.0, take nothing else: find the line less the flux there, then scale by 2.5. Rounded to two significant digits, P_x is 2.4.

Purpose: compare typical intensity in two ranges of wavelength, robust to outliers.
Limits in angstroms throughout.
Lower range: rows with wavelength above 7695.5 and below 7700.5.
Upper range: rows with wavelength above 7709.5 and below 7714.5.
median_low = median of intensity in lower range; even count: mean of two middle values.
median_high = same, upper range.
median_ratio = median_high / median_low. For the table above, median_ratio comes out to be 0.99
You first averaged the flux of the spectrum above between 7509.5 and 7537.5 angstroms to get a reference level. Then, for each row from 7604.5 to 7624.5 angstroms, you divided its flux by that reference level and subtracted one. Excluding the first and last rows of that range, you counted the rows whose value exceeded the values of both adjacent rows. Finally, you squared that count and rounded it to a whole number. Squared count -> 36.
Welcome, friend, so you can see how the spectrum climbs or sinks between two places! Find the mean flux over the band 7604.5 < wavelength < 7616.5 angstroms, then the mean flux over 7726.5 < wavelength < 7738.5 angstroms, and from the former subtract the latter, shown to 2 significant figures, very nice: 0.28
